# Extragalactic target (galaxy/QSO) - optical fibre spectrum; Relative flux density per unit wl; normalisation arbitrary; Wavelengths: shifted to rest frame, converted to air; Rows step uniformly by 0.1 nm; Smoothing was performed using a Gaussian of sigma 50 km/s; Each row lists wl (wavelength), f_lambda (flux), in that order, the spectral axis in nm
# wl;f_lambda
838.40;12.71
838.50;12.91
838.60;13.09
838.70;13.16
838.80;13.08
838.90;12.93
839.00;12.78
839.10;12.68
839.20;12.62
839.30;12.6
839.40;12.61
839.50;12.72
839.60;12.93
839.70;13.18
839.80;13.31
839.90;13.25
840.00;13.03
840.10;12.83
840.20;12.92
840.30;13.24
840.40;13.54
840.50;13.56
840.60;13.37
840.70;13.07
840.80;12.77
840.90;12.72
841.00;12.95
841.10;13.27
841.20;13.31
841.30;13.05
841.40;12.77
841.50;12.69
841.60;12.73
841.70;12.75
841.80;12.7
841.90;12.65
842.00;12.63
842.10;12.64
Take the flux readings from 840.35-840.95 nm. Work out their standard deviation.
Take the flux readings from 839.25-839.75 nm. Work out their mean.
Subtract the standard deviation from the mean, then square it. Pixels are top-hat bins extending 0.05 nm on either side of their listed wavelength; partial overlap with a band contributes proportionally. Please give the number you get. 155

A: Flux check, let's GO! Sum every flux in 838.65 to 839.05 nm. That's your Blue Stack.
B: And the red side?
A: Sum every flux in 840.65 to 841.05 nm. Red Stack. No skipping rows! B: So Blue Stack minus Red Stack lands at 0.44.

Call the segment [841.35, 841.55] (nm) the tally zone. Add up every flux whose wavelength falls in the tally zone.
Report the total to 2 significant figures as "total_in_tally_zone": 25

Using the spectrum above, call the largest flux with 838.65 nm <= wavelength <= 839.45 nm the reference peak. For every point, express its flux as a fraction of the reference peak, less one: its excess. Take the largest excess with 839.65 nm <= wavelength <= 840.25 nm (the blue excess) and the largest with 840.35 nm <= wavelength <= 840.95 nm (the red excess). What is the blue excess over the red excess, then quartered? 0.09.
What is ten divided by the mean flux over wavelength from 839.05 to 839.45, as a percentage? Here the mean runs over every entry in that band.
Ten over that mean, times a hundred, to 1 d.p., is 79.2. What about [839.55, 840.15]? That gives 76.4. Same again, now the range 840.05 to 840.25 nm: 77.7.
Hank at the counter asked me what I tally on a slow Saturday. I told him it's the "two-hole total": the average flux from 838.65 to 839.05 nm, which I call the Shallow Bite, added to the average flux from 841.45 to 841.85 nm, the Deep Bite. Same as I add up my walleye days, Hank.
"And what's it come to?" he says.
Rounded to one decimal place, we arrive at 25.7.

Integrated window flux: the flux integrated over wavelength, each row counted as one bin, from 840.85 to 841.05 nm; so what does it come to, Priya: 2.6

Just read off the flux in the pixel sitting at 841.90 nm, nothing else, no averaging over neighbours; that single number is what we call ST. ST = 12.65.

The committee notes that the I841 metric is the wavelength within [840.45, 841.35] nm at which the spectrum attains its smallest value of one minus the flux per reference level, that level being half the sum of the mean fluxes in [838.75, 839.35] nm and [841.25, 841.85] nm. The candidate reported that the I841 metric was 840.50 nm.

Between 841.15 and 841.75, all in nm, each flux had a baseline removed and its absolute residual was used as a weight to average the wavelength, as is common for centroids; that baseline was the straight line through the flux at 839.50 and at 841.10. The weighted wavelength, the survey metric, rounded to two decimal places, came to 841.53 nm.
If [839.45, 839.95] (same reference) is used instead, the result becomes 839.78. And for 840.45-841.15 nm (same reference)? 840.75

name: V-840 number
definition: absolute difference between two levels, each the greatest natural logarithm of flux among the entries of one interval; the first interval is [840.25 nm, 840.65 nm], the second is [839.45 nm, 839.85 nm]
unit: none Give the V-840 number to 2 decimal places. 0.02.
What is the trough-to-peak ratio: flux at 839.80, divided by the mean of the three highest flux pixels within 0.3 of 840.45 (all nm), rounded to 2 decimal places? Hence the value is 0.99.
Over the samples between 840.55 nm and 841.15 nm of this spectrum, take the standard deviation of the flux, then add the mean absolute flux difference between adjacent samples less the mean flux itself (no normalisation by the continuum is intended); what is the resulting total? -12.5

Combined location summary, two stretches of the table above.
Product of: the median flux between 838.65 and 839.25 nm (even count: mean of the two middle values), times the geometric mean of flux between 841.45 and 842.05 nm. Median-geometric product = 163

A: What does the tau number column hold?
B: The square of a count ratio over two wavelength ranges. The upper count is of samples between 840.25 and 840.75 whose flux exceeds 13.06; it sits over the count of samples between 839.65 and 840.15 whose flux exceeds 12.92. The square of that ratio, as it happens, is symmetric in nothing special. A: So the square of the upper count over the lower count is 1.6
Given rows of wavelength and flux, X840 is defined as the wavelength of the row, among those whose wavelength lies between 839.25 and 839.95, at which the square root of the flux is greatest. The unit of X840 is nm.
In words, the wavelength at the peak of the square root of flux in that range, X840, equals 839.80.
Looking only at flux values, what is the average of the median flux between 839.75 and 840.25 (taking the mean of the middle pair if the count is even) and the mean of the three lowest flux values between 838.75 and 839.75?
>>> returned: 12.8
